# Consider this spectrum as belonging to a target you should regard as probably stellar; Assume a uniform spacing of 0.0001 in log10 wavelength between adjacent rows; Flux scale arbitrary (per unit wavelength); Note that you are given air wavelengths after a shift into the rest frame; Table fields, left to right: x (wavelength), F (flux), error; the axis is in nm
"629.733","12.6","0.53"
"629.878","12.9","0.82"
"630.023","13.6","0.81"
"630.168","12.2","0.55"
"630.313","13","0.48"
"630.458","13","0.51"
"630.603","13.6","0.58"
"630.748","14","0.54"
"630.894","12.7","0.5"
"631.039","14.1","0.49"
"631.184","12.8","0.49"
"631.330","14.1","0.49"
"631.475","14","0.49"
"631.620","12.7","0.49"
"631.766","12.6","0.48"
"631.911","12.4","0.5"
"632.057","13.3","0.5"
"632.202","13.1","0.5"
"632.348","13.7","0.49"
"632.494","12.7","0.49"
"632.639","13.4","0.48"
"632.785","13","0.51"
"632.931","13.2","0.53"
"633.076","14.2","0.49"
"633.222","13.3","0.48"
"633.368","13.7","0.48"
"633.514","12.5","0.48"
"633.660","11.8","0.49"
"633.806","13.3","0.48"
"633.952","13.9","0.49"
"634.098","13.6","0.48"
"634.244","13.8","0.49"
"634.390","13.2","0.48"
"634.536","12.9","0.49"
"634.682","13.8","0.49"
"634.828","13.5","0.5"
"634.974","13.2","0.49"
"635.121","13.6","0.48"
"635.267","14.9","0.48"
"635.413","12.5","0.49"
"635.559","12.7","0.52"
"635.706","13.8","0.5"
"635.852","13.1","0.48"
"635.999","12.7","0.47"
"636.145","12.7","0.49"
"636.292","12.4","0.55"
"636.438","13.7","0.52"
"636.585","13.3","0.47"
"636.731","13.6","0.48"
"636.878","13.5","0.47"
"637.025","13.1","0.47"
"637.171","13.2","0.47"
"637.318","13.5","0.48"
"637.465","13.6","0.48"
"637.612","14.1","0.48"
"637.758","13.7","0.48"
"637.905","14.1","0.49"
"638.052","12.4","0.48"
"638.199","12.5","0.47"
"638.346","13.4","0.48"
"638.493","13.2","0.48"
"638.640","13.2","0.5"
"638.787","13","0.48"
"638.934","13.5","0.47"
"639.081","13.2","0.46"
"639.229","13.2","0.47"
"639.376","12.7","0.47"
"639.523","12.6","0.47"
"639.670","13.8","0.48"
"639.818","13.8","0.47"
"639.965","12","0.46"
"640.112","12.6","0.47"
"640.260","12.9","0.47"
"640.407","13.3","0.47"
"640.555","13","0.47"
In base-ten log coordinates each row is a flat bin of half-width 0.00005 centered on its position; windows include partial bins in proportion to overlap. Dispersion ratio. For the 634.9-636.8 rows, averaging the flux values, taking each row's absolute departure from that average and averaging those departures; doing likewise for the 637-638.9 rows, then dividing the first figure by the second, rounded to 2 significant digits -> 1.3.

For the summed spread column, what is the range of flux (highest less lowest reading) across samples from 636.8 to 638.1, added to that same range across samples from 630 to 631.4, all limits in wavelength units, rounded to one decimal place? 3.6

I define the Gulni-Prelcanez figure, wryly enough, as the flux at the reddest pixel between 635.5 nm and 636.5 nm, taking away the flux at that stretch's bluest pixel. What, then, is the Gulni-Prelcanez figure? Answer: 1.0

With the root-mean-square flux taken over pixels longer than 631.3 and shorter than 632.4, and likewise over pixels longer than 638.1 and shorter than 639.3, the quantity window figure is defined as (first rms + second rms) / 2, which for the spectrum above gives 13.2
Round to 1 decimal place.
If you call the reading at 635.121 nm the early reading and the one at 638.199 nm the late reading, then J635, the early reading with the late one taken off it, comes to 1.1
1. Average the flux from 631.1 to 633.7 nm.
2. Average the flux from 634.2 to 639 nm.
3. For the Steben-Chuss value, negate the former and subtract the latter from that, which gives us -26.5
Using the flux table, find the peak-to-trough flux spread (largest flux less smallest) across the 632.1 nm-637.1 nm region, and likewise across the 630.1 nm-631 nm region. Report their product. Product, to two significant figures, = 5.6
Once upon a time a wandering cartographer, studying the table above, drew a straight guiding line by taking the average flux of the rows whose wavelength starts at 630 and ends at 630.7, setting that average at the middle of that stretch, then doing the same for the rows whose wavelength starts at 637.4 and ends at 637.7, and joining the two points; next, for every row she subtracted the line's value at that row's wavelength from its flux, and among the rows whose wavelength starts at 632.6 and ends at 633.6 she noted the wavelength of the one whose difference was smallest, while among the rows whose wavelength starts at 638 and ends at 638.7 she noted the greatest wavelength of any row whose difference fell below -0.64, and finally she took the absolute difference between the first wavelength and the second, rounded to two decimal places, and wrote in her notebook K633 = 5.13 nm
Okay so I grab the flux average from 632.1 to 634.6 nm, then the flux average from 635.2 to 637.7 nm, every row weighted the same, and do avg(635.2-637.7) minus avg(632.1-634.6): 0.06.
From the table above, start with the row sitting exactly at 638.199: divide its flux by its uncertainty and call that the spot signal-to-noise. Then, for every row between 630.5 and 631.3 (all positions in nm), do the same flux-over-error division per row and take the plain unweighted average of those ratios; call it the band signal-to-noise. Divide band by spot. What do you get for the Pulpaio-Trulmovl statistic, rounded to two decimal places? 0.98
